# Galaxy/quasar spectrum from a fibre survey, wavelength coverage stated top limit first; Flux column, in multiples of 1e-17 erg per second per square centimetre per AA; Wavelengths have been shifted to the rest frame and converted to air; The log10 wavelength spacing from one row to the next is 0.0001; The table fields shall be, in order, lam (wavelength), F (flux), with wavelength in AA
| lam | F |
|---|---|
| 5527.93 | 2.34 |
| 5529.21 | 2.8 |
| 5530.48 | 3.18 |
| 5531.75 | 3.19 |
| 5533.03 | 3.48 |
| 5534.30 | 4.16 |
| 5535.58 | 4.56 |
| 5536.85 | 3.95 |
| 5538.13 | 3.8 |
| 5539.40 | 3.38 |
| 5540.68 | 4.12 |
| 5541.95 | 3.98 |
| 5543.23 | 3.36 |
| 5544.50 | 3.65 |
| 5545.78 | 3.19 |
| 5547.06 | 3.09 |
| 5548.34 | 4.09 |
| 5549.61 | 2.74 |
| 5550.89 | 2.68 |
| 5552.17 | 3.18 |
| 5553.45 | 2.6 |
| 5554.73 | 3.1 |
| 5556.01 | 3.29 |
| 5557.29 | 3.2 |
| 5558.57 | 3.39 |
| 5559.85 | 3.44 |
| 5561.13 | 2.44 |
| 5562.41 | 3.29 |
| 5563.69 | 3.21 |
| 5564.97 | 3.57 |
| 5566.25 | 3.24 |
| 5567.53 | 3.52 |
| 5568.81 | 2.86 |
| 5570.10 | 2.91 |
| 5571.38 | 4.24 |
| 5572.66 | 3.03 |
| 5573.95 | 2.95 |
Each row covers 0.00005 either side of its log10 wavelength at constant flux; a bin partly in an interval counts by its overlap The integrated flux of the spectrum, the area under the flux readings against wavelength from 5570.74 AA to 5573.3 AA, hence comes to 9.3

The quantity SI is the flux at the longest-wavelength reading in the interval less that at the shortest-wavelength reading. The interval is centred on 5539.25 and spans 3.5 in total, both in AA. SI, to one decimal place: 0.3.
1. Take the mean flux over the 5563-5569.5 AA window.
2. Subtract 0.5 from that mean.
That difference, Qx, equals 2.78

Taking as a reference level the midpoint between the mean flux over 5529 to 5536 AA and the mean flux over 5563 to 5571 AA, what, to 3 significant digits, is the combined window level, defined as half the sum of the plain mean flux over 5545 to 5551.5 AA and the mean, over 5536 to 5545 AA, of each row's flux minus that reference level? 1.76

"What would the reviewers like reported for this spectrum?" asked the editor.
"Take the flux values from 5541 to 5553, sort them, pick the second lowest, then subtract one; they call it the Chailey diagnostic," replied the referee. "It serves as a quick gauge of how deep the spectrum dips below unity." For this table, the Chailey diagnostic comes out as 1.7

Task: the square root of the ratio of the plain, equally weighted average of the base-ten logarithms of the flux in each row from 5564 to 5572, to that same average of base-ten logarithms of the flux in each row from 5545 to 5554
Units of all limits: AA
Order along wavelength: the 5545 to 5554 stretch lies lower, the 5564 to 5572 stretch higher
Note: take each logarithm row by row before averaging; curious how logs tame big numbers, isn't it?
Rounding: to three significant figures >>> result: 1.04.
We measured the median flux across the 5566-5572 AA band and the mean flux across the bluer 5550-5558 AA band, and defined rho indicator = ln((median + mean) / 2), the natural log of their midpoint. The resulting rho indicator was 1.14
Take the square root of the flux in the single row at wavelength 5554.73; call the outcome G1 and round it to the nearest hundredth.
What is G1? 1.76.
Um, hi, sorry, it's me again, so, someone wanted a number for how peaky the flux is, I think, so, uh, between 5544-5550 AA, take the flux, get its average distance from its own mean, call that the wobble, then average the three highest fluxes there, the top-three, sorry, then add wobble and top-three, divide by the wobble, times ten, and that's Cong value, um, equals 98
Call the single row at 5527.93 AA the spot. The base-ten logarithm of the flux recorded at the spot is 0.37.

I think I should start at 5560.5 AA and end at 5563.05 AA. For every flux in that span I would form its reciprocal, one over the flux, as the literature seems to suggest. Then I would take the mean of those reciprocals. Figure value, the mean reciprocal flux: 0.357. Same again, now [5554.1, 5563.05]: 0.320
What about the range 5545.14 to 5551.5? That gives 0.324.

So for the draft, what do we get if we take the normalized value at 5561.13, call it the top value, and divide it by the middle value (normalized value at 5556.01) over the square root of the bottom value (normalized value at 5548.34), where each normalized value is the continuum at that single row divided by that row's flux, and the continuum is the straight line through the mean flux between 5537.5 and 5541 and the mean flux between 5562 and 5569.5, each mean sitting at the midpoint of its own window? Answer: 1.2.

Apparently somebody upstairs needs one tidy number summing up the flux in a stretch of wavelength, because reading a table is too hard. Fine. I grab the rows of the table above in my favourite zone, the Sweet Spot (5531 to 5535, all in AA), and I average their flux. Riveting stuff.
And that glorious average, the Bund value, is 3.6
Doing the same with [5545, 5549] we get 3.5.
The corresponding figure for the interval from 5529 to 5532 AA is 3.1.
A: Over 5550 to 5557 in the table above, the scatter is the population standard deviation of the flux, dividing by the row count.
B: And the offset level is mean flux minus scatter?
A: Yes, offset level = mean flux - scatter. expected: 2.7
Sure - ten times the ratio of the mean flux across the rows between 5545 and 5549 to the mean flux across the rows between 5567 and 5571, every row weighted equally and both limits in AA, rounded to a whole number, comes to 11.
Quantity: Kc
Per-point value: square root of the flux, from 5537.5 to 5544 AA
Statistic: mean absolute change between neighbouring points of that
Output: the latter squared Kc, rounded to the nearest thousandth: 0.016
